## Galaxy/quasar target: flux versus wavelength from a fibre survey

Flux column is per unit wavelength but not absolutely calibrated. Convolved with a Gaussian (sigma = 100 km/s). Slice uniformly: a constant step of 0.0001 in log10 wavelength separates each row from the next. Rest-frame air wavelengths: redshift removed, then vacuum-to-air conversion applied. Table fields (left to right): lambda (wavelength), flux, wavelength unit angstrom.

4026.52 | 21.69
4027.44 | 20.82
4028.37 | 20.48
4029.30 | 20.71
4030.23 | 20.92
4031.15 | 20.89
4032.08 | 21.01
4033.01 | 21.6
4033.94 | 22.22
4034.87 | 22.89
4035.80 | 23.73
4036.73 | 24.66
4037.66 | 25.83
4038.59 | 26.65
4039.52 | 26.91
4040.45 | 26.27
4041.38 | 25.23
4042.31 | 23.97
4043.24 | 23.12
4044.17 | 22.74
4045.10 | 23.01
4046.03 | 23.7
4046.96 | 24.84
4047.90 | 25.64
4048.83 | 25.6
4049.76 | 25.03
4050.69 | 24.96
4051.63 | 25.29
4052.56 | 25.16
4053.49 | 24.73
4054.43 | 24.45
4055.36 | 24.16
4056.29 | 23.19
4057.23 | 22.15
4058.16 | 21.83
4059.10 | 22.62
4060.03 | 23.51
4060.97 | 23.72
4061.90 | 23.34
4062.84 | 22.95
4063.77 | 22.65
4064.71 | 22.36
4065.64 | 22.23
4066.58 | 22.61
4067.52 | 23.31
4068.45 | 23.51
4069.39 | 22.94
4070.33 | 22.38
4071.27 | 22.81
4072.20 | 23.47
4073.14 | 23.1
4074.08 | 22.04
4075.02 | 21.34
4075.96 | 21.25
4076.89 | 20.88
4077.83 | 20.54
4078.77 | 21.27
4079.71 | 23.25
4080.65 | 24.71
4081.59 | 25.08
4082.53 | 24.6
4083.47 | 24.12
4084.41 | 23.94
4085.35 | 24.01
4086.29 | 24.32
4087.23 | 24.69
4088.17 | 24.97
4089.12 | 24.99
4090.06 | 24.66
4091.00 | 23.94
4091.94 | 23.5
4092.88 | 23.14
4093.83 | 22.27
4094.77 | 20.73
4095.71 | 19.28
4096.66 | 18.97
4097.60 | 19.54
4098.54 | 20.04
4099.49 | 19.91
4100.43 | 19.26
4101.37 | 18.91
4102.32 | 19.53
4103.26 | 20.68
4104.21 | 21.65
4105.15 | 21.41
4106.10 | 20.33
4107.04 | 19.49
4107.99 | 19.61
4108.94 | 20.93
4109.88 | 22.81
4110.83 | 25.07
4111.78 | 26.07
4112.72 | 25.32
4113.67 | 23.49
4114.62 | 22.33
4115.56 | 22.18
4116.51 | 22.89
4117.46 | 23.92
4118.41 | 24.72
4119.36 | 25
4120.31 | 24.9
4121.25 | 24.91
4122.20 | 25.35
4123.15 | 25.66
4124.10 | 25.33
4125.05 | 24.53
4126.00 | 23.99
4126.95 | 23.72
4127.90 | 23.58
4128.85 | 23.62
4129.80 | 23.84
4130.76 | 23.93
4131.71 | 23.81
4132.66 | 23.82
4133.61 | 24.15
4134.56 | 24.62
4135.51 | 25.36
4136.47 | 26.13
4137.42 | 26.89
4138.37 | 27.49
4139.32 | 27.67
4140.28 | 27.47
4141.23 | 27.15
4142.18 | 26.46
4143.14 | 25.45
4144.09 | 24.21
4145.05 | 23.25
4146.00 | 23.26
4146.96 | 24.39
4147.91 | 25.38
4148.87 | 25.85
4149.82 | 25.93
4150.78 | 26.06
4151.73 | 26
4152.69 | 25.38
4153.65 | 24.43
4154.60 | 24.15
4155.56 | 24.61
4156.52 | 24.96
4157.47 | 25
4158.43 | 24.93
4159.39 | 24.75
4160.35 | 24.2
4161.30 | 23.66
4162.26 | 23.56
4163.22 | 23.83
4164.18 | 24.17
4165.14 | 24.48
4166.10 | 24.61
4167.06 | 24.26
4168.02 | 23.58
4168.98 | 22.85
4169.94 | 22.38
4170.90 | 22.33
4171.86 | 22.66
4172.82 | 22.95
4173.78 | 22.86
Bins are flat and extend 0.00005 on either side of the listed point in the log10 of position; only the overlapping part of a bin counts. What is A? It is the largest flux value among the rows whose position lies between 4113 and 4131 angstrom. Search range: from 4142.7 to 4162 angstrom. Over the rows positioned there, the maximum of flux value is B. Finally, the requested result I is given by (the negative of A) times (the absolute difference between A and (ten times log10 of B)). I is -295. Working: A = 25.66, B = 26.06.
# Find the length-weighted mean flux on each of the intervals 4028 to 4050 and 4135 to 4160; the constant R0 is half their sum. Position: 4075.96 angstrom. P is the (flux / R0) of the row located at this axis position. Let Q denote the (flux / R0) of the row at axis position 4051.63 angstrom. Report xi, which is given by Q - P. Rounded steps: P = 0.87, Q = 1.03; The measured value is 0.16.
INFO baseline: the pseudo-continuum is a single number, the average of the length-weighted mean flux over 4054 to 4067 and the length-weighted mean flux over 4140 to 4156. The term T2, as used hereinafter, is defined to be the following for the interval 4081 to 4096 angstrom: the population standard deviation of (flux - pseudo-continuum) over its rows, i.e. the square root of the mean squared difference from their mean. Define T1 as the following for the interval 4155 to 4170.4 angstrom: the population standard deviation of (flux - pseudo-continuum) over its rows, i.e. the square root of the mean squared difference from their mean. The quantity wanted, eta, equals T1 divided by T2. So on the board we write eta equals 0.5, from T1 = 0.7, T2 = 1.57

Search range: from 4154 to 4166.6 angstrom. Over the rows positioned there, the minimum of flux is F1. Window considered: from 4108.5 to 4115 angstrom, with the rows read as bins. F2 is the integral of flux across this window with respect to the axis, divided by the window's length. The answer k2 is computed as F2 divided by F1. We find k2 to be 1.01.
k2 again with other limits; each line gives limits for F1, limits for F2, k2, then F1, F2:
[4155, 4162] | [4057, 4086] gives 0.97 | 23.66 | 22.9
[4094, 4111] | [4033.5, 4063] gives 1.28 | 18.91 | 24.2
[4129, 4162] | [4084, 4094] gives 1.04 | 23.25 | 24.1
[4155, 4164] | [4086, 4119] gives 0.94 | 23.56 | 22.2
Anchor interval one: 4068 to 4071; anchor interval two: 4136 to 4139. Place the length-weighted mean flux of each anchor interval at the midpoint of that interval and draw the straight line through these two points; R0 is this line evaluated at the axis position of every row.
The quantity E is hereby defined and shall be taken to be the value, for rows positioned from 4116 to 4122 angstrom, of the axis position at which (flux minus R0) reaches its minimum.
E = 4116.51 angstrom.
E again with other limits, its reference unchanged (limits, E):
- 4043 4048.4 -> 4044.17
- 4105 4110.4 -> 4107.04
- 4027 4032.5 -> 4028.37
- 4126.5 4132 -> 4128.85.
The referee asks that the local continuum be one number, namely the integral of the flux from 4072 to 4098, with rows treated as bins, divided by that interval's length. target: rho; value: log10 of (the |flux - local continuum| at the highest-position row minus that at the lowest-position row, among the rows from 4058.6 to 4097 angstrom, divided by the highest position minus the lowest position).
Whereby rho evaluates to -1.01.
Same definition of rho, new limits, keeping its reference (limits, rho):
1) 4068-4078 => -0.78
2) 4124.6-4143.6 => -1.29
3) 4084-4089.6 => -0.65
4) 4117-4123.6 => -0.51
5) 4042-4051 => -0.93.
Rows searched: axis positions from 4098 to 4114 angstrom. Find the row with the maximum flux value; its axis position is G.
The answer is 4111.78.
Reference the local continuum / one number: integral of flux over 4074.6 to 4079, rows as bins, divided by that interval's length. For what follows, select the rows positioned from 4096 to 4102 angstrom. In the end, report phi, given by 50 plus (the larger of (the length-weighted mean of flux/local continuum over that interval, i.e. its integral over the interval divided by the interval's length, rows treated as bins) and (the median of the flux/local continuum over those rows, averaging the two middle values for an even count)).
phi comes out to 50.9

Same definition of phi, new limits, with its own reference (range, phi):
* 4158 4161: 51.2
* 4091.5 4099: 51.0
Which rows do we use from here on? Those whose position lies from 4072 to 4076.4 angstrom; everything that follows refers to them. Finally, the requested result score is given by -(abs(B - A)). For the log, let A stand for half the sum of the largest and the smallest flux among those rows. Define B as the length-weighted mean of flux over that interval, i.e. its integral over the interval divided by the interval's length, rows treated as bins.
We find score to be -0.23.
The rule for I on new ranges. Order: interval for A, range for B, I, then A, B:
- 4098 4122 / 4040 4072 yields -310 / 26.07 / 26.27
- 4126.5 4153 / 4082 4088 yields -380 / 27.67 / 24.69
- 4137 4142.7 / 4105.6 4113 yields -374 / 27.67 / 26.07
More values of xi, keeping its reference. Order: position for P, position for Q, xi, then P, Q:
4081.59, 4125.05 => -0.02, 1.02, 1.00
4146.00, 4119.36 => 0.07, 0.95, 1.02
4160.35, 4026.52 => -0.10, 0.99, 0.88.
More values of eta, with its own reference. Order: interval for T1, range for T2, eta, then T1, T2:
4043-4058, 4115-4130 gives 1.2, 1.1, 0.92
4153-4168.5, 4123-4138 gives 0.5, 0.5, 0.98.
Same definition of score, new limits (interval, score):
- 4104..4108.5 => -0.15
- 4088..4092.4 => -0.11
